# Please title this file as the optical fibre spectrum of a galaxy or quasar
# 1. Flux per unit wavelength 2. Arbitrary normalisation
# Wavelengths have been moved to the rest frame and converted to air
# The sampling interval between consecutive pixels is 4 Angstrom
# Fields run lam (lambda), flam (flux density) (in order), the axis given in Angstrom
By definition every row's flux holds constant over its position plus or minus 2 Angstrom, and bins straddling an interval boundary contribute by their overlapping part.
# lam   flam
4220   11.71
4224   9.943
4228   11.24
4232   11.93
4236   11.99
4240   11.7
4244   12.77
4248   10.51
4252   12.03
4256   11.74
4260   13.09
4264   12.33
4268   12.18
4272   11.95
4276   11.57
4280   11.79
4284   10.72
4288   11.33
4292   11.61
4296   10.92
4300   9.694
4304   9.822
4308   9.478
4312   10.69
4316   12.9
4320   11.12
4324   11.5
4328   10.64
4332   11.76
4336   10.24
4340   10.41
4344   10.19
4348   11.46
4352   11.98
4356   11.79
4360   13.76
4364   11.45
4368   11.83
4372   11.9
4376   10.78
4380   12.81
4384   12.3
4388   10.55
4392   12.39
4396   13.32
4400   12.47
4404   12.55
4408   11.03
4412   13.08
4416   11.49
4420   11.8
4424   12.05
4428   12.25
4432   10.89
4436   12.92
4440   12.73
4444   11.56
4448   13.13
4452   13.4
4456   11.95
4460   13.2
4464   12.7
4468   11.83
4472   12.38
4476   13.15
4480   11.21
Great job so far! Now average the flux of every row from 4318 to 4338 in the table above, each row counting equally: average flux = 11.1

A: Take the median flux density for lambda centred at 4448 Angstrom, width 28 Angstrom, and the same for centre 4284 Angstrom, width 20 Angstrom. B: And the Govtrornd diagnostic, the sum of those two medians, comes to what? 24.5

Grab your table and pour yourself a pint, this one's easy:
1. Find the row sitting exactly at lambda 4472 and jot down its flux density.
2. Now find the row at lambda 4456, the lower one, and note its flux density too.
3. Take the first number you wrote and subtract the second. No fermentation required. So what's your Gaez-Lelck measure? 0.43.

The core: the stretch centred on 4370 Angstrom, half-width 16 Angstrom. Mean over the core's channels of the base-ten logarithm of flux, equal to 1.08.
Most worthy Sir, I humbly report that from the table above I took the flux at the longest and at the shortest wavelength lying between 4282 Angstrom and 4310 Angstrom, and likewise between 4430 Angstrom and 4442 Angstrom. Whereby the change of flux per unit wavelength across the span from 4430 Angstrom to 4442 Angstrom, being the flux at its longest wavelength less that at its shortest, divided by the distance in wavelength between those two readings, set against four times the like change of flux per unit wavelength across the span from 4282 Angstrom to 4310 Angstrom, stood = -1.1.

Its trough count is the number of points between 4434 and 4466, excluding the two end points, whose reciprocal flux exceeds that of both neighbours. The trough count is 2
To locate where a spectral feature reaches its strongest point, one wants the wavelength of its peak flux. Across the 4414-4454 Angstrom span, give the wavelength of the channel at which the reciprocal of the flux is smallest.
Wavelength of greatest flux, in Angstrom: 4452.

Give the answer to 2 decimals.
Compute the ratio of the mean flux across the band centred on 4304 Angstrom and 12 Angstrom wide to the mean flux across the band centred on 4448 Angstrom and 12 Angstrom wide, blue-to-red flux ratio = 0.76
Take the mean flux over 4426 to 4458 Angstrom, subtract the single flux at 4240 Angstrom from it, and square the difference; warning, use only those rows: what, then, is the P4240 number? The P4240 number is 0.43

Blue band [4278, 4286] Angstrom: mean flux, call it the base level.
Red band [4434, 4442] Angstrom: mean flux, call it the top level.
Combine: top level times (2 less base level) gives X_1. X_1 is -119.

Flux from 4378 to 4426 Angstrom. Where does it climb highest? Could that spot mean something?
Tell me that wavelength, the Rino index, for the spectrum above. 4396 Angstrom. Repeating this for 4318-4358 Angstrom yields 4352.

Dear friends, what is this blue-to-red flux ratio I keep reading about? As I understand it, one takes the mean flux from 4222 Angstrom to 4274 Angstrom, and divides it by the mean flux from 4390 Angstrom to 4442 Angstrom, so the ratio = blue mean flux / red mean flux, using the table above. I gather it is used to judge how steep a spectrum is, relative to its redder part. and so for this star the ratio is 0.96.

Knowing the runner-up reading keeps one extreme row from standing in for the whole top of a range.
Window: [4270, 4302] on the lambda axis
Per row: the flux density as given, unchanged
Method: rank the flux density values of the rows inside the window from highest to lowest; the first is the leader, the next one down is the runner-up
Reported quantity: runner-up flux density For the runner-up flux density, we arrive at 11.79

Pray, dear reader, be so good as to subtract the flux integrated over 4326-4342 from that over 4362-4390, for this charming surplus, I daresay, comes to 154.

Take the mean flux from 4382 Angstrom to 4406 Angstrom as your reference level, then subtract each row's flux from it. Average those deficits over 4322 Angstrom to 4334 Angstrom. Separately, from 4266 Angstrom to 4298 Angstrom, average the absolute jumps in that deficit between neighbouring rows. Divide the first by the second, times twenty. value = 39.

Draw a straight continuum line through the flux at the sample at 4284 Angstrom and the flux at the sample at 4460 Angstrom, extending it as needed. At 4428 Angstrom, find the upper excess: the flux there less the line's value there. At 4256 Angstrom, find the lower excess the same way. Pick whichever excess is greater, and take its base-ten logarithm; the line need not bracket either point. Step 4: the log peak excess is 0.15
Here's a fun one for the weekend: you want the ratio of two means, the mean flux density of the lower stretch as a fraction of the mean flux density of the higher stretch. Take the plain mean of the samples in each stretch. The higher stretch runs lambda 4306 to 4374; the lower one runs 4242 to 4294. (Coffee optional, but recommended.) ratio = 1.040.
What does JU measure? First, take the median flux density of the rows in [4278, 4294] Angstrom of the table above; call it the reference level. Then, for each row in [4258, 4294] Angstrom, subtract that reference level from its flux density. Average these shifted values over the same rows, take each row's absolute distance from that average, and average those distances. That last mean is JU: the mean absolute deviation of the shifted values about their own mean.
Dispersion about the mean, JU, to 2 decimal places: 0.49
